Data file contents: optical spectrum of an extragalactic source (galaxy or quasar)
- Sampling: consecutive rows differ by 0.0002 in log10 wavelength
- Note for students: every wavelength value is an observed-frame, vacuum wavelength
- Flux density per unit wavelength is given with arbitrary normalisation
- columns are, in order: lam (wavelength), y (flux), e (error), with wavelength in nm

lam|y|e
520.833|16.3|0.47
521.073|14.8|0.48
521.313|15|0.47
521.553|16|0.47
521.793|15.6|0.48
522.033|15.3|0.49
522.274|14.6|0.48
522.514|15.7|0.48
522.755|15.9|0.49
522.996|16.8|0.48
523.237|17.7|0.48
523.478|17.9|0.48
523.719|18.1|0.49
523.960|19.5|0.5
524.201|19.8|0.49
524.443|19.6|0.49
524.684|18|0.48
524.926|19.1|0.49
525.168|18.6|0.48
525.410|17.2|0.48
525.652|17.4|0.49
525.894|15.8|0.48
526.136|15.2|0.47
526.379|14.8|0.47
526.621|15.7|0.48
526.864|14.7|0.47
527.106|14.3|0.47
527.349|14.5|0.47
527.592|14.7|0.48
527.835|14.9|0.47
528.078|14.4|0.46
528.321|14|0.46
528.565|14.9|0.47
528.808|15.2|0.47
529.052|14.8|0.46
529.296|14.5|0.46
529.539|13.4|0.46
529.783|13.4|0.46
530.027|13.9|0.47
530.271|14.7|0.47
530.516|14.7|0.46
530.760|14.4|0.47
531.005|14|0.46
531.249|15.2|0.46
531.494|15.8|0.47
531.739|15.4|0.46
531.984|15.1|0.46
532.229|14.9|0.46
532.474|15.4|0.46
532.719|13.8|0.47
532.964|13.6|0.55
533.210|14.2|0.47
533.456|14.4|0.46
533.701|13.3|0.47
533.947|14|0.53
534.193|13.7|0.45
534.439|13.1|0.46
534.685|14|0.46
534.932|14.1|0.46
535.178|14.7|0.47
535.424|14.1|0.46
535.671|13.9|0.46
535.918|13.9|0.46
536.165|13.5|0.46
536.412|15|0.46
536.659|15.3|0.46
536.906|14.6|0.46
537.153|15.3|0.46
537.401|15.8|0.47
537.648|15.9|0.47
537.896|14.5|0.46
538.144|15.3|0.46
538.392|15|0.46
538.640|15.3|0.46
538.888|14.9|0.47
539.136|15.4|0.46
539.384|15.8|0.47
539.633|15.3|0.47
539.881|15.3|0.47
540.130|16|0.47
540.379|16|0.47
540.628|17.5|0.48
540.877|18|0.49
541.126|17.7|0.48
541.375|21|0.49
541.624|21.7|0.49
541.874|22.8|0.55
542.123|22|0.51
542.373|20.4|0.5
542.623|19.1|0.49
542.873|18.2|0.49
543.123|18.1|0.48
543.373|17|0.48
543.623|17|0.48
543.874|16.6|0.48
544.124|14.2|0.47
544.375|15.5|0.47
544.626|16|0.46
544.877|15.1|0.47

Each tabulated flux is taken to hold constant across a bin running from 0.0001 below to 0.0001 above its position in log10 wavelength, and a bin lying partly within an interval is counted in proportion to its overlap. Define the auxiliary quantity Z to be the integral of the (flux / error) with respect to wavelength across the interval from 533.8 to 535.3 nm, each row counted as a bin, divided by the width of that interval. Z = 30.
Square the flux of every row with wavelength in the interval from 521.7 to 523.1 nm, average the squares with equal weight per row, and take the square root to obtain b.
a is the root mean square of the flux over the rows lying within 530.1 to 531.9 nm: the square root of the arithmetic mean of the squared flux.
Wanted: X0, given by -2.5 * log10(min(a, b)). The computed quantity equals -2.93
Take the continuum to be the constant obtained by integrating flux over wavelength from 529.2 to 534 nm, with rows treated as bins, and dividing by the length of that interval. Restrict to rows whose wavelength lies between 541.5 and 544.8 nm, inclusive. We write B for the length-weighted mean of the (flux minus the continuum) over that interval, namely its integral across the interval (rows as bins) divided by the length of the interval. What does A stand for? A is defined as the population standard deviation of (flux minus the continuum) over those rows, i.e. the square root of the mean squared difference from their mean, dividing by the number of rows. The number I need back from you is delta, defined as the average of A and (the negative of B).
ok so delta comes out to -0.7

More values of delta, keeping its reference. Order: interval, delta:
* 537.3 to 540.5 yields -0.3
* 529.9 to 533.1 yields 0.2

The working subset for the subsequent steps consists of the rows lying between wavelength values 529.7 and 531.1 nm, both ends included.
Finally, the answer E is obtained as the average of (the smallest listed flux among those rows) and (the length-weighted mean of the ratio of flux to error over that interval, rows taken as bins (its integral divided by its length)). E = 22.0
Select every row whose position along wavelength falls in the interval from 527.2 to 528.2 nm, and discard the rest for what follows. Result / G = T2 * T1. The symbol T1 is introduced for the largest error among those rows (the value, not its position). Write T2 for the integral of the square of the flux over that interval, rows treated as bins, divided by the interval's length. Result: 103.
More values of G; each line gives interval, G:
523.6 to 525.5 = 176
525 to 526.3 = 140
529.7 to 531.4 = 97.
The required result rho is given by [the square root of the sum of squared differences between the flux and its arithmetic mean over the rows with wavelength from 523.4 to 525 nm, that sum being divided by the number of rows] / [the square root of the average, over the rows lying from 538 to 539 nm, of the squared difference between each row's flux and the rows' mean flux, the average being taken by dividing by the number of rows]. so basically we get 4.3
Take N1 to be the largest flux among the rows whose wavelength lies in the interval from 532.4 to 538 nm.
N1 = 15.9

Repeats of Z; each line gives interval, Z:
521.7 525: 36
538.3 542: 36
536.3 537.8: 33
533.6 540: 32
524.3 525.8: 38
